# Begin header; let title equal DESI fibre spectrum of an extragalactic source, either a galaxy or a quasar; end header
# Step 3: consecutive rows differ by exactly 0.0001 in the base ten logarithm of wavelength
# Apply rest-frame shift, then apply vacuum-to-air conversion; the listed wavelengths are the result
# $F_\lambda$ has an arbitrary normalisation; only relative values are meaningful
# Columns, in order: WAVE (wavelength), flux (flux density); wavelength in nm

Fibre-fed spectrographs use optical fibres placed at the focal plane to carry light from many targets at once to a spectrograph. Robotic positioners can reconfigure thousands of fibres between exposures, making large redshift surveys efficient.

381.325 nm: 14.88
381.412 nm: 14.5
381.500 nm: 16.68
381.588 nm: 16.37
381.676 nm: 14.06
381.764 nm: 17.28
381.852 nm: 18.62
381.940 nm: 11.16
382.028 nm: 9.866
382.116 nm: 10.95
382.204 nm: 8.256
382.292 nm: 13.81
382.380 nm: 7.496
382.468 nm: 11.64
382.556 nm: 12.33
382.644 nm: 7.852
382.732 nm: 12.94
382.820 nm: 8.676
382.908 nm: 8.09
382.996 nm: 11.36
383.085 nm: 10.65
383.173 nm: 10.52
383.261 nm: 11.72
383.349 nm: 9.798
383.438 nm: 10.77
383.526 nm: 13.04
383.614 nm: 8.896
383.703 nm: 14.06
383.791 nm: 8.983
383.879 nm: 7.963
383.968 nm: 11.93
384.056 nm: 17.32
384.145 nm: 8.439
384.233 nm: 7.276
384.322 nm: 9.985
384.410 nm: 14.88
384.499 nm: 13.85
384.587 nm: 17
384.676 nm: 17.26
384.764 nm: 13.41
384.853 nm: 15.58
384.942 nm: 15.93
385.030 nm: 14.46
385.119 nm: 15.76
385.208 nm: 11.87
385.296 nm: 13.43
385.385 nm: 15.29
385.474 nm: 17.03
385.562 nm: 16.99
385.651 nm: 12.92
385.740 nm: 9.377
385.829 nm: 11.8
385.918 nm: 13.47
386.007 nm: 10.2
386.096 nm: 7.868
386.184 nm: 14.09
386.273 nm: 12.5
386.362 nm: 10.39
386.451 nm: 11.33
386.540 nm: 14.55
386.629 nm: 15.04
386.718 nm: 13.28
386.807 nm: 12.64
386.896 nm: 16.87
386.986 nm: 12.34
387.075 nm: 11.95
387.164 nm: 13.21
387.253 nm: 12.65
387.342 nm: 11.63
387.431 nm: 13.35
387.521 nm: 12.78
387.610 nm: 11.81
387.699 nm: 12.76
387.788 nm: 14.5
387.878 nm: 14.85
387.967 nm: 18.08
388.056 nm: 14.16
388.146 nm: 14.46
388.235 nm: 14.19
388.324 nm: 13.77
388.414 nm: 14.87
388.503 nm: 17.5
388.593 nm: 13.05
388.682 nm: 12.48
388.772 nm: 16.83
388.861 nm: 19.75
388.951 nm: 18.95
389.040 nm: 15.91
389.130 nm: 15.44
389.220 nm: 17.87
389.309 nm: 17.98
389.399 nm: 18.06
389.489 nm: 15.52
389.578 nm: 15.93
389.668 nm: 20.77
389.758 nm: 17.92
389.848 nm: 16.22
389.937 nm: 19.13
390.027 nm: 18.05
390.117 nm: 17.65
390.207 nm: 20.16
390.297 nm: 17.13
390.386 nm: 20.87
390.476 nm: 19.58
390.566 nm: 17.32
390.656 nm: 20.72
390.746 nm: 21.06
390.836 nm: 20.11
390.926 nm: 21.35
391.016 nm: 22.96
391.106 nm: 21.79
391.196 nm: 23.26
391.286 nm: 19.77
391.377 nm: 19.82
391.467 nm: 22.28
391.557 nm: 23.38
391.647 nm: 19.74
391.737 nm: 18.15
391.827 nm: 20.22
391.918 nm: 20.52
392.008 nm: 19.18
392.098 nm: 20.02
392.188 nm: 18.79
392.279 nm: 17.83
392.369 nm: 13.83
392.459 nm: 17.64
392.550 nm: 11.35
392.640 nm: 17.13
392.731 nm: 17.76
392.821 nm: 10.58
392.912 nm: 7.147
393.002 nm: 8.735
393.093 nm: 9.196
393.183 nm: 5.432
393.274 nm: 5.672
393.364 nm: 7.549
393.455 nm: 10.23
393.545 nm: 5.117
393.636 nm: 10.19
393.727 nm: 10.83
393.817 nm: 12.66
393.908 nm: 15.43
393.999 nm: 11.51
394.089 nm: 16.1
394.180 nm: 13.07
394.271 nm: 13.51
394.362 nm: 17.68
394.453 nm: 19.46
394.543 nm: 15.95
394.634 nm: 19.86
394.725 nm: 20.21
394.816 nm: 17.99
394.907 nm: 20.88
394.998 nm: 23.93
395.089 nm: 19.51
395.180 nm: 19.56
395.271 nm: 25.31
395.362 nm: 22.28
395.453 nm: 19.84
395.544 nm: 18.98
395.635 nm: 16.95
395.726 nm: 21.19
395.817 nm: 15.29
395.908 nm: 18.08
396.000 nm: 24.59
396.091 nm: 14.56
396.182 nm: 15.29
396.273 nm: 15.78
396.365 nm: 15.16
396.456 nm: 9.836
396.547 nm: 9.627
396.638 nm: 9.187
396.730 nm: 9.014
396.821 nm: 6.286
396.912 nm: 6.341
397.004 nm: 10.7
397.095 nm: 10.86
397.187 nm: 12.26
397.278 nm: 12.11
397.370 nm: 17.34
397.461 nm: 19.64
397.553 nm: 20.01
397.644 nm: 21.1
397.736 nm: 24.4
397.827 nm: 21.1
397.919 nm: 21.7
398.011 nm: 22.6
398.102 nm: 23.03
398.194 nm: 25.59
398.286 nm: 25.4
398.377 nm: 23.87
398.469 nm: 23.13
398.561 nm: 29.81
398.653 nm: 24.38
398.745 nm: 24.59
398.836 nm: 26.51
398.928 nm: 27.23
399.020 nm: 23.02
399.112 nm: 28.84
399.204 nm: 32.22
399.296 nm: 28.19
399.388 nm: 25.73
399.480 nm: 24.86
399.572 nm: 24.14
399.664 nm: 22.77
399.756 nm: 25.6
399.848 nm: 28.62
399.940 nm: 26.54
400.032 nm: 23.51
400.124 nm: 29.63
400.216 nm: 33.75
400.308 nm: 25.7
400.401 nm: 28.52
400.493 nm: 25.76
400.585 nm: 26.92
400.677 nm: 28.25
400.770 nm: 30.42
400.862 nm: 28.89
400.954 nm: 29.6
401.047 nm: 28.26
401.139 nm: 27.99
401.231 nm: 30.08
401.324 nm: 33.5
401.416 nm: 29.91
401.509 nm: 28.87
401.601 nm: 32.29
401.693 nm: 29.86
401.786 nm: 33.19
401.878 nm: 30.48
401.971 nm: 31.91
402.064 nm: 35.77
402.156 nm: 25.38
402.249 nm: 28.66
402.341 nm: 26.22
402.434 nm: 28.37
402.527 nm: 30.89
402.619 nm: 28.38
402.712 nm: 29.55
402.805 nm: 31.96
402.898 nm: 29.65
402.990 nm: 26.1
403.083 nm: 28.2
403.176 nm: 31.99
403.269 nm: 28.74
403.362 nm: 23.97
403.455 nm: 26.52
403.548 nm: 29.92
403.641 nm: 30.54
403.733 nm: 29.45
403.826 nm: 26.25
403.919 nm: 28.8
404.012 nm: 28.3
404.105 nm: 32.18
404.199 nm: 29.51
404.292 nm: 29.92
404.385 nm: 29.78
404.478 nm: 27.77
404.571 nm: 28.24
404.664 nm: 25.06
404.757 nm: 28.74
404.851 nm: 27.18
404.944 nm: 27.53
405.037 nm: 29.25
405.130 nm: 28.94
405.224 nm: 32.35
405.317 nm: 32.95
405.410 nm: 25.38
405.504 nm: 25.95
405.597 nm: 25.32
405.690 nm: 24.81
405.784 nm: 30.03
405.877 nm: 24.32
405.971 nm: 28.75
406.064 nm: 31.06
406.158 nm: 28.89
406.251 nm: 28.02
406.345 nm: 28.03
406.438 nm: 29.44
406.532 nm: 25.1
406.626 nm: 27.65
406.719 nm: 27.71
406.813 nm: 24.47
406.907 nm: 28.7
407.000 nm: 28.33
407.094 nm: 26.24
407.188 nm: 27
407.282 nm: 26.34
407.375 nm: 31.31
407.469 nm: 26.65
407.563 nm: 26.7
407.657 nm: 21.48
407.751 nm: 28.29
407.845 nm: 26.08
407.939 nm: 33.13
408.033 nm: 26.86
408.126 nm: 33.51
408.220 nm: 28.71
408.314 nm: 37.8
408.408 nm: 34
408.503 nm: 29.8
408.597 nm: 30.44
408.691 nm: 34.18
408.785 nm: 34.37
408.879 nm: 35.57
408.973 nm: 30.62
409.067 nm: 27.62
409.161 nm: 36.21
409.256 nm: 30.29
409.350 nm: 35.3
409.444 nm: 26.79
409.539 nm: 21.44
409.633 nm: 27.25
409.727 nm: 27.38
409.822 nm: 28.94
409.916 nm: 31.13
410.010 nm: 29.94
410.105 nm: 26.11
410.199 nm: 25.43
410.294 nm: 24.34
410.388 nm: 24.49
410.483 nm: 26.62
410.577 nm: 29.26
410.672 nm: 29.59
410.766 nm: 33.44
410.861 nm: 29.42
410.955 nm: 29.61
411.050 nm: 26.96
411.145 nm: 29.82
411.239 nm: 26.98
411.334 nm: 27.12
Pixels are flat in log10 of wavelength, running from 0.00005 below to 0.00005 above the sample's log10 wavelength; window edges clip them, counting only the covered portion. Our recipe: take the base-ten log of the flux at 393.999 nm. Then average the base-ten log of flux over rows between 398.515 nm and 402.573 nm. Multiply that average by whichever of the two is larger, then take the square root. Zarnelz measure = 1.45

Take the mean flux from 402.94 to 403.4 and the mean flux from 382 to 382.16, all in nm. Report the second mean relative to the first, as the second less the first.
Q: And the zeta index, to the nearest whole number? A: -17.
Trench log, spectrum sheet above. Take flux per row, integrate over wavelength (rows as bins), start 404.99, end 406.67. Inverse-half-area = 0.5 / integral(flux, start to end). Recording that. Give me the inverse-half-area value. 0.011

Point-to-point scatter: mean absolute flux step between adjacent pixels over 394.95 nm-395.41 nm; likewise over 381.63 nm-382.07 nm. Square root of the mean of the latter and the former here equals 1.8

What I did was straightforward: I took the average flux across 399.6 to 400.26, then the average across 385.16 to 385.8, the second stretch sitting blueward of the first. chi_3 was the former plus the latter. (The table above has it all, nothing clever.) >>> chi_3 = 41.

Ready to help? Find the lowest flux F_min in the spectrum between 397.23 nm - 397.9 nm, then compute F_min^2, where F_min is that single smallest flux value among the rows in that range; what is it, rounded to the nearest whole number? 147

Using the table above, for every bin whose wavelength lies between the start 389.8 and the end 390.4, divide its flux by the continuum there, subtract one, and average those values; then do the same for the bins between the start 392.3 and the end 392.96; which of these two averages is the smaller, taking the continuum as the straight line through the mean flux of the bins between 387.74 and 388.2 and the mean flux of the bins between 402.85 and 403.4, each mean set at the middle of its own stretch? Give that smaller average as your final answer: -0.3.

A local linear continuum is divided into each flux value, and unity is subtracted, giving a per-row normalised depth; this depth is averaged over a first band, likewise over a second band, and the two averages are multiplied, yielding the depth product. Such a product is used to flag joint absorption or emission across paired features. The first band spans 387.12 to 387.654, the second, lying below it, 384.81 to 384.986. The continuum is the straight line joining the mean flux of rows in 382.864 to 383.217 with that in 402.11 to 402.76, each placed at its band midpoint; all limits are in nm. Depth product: -0.037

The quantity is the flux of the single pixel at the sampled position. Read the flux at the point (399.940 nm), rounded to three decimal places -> 26.540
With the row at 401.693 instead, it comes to 29.860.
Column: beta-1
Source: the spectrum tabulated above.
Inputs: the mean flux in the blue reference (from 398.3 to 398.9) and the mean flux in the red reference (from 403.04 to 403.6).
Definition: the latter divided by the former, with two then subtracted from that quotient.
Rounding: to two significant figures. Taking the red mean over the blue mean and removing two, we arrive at -0.89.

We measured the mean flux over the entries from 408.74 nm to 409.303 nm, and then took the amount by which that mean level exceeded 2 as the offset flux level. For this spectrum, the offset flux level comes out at 30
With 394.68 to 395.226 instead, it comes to 18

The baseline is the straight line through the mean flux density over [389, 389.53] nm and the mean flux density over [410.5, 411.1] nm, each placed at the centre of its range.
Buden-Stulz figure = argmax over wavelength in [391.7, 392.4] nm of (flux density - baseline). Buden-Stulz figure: 391.918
